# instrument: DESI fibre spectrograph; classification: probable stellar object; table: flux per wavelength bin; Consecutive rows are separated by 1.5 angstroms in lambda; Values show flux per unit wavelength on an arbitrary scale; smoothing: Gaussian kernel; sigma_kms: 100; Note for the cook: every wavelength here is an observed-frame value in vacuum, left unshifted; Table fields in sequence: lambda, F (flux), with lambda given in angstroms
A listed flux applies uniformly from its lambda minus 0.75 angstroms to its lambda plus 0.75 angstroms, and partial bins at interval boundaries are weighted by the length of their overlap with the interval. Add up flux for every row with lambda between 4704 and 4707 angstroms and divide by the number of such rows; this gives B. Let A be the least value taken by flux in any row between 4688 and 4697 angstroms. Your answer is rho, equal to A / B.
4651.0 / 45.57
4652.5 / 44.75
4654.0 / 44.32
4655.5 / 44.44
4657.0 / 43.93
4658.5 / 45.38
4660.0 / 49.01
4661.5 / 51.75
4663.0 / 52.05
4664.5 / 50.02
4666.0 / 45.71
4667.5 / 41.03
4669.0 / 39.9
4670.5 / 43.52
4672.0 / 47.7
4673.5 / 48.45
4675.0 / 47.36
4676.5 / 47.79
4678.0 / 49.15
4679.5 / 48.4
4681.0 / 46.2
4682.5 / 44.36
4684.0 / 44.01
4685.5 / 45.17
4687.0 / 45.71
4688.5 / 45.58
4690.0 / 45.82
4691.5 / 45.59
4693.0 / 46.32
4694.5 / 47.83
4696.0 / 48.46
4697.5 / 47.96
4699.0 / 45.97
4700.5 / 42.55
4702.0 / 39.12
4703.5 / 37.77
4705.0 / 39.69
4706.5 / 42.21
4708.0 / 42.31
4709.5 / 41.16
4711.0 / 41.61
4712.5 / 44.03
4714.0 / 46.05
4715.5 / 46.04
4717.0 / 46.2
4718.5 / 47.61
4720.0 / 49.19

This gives 1.11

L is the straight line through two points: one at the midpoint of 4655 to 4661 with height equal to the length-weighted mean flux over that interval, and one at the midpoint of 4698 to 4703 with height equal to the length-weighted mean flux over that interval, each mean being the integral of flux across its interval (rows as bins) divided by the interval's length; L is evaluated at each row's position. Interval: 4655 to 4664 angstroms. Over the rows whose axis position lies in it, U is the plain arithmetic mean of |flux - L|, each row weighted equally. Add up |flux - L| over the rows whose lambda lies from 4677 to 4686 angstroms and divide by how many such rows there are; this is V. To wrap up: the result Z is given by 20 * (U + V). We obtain 110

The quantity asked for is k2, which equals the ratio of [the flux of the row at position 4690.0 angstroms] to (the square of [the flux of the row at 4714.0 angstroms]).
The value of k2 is 0.0216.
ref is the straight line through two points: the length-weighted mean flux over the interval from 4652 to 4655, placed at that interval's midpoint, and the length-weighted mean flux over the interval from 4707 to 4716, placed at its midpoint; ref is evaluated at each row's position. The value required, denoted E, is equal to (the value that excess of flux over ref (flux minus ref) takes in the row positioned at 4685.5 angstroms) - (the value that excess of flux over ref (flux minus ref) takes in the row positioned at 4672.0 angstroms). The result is -2.3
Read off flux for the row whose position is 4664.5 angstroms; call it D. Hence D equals 50.02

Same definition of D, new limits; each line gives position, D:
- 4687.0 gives 45.71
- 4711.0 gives 41.61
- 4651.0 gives 45.57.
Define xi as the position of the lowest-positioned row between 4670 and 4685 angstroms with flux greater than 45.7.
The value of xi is 4672.0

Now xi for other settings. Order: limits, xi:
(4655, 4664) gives 4660.0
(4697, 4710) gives 4697.5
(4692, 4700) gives 4693.0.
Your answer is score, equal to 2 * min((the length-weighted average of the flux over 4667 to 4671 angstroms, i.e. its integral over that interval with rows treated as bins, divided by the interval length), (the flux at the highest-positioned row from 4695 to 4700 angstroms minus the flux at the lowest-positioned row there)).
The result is -5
